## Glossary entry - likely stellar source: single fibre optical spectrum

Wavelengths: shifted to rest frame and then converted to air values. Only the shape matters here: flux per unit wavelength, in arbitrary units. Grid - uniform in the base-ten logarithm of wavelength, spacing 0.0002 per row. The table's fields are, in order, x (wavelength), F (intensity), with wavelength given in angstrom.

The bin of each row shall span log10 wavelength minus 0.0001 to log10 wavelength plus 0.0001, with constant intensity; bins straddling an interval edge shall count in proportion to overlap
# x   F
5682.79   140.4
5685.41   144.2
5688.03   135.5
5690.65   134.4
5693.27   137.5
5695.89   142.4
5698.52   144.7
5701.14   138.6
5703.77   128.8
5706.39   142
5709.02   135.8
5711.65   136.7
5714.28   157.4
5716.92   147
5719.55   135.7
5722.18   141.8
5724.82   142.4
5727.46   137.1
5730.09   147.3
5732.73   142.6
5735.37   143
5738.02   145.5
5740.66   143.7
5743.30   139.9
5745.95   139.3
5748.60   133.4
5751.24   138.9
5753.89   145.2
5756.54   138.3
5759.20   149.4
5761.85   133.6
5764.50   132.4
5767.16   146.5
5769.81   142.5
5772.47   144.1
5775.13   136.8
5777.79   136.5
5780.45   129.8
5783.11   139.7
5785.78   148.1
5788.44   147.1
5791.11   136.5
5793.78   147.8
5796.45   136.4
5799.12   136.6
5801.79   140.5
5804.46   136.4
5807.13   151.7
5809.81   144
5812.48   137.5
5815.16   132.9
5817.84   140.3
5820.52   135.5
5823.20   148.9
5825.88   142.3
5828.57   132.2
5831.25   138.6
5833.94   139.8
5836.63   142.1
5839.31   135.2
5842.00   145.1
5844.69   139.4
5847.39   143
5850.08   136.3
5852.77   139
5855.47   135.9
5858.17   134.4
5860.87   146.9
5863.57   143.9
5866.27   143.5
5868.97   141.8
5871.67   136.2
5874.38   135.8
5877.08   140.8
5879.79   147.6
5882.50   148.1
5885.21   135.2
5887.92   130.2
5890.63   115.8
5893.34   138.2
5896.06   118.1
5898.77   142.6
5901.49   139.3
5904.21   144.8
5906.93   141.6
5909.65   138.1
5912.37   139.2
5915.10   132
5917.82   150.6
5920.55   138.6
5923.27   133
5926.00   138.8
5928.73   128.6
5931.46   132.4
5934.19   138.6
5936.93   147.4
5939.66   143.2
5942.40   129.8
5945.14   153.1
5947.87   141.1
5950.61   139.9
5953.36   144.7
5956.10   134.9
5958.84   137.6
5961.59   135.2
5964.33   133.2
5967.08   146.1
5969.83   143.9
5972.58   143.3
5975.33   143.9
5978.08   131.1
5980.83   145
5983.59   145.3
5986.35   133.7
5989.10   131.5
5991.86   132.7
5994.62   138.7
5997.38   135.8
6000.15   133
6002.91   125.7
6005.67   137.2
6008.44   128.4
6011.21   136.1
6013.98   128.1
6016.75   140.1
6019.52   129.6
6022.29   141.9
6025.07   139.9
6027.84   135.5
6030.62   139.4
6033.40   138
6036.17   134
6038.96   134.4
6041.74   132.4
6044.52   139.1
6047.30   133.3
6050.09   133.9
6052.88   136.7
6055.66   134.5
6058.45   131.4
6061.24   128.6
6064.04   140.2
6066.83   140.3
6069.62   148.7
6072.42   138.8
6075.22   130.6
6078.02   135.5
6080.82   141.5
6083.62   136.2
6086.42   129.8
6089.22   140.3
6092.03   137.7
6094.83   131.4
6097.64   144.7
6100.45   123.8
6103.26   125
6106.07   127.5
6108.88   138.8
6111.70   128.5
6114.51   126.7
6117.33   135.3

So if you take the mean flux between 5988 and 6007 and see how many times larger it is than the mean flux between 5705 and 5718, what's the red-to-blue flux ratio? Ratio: 0.93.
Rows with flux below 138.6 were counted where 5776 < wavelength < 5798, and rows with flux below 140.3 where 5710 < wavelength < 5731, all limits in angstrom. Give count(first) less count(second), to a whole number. 1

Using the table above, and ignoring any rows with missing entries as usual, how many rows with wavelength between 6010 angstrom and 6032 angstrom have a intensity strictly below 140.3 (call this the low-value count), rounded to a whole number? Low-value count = 7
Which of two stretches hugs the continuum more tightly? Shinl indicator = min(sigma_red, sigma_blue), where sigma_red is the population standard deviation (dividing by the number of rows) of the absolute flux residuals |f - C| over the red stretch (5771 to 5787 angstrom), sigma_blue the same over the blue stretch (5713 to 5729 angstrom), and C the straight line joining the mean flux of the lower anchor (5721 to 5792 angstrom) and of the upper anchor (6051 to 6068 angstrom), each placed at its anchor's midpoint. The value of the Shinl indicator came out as 3.2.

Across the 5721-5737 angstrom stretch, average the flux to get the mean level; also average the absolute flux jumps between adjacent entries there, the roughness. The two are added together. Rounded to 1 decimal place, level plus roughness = 146.6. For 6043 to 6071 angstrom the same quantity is 140.8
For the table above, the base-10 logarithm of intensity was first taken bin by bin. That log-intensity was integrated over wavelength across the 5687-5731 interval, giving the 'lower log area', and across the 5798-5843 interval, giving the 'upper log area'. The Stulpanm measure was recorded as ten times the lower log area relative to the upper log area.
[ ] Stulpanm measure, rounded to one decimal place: 9.8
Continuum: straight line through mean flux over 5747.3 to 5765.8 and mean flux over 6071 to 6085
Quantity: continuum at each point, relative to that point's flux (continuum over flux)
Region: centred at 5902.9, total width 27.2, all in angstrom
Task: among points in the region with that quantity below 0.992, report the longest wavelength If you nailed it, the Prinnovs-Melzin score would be 5912.37 angstrom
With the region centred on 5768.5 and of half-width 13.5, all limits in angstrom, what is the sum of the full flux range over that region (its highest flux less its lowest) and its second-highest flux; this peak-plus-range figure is 166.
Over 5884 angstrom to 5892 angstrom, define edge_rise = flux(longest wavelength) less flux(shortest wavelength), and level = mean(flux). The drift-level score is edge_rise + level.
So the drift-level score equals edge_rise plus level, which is 108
